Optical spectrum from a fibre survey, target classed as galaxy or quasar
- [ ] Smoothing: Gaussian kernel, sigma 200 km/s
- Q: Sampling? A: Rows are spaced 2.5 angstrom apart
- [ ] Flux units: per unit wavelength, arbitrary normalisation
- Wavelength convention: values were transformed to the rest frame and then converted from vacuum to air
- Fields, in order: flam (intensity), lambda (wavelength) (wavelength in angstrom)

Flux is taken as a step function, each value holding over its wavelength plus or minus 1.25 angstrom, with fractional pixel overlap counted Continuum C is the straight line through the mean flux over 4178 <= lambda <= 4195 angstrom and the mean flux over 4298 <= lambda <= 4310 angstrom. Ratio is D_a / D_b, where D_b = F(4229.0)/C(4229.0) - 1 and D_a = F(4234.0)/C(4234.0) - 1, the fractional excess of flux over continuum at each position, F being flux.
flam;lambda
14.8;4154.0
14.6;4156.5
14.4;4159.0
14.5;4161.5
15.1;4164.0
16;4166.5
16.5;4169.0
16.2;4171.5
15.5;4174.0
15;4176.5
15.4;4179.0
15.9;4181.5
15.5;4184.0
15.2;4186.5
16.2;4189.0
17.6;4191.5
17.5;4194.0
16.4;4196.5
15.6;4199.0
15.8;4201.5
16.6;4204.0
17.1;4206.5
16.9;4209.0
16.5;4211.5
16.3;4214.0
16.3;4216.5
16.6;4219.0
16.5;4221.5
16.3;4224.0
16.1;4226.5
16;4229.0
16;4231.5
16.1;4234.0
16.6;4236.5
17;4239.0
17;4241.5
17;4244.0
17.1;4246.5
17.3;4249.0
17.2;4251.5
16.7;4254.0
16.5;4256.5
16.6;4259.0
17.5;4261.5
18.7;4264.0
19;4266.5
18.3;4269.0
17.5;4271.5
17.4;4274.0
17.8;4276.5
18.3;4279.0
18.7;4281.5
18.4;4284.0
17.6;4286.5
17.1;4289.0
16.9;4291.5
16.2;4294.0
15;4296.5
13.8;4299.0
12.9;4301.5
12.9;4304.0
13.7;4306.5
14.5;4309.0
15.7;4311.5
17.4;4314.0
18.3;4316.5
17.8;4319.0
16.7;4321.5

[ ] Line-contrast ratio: 1.3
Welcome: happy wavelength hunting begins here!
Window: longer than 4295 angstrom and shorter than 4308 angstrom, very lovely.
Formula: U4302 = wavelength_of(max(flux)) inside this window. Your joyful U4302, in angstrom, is 4296.5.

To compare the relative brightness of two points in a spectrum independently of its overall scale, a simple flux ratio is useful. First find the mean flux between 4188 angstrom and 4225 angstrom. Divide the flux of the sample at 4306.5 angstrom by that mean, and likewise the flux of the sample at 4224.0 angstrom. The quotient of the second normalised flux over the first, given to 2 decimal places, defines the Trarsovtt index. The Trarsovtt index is 1.19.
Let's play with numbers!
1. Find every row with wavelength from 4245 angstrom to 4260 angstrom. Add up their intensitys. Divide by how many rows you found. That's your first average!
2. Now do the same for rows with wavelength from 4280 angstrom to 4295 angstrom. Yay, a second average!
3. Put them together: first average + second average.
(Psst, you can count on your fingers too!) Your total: 34.4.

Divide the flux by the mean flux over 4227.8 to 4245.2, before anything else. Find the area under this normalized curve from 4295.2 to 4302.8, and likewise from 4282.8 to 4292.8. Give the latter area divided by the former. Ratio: 1.7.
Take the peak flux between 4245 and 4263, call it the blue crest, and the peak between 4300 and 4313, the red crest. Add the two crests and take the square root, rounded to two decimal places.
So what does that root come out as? 5.76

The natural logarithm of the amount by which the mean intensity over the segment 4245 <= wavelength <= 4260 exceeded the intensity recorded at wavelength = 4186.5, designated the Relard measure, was 0.5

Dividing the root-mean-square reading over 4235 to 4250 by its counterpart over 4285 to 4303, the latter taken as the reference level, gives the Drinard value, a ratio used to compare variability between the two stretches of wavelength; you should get 1.08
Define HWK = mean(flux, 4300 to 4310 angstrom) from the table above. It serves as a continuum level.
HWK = 13.5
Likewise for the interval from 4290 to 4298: 16.0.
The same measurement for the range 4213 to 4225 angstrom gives 16.4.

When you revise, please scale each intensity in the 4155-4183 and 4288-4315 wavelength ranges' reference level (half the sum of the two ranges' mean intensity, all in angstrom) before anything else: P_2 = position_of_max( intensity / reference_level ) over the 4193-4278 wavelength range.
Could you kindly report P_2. 4266.5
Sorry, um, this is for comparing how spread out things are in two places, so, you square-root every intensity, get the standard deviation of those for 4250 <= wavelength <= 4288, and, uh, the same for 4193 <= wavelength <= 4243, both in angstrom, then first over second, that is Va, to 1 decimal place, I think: 1.6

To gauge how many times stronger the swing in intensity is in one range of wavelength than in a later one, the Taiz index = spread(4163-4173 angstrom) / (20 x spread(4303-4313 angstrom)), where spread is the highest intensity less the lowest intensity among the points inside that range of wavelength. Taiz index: 0.025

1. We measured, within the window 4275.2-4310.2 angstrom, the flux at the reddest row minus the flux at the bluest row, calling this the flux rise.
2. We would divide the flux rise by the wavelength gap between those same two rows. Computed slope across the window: -0.102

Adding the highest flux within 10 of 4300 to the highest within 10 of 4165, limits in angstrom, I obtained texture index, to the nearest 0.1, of 33.4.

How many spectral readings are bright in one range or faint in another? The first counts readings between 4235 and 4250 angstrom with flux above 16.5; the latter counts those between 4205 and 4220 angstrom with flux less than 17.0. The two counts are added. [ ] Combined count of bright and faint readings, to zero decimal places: 11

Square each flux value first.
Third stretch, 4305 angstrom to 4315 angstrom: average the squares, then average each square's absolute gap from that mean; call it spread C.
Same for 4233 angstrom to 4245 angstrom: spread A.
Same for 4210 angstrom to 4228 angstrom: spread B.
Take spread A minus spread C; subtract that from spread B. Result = 32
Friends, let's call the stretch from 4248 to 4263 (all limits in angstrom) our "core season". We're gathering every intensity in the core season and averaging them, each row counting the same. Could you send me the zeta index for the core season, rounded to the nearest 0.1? 17.0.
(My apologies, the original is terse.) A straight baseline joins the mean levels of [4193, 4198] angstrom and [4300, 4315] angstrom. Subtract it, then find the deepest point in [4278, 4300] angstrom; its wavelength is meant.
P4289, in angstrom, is 4299.0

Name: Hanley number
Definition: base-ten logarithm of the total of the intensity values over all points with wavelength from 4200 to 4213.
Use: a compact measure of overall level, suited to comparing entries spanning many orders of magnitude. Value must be 1.92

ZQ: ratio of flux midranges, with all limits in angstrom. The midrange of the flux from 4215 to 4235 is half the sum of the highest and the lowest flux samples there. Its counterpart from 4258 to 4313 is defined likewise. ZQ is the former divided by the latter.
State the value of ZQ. 1.02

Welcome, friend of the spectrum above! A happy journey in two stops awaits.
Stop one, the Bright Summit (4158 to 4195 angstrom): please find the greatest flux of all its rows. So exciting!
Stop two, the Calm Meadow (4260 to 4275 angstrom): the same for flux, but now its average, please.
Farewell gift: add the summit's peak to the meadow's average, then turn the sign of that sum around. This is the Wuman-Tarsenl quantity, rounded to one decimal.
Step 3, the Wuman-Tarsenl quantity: -35.7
